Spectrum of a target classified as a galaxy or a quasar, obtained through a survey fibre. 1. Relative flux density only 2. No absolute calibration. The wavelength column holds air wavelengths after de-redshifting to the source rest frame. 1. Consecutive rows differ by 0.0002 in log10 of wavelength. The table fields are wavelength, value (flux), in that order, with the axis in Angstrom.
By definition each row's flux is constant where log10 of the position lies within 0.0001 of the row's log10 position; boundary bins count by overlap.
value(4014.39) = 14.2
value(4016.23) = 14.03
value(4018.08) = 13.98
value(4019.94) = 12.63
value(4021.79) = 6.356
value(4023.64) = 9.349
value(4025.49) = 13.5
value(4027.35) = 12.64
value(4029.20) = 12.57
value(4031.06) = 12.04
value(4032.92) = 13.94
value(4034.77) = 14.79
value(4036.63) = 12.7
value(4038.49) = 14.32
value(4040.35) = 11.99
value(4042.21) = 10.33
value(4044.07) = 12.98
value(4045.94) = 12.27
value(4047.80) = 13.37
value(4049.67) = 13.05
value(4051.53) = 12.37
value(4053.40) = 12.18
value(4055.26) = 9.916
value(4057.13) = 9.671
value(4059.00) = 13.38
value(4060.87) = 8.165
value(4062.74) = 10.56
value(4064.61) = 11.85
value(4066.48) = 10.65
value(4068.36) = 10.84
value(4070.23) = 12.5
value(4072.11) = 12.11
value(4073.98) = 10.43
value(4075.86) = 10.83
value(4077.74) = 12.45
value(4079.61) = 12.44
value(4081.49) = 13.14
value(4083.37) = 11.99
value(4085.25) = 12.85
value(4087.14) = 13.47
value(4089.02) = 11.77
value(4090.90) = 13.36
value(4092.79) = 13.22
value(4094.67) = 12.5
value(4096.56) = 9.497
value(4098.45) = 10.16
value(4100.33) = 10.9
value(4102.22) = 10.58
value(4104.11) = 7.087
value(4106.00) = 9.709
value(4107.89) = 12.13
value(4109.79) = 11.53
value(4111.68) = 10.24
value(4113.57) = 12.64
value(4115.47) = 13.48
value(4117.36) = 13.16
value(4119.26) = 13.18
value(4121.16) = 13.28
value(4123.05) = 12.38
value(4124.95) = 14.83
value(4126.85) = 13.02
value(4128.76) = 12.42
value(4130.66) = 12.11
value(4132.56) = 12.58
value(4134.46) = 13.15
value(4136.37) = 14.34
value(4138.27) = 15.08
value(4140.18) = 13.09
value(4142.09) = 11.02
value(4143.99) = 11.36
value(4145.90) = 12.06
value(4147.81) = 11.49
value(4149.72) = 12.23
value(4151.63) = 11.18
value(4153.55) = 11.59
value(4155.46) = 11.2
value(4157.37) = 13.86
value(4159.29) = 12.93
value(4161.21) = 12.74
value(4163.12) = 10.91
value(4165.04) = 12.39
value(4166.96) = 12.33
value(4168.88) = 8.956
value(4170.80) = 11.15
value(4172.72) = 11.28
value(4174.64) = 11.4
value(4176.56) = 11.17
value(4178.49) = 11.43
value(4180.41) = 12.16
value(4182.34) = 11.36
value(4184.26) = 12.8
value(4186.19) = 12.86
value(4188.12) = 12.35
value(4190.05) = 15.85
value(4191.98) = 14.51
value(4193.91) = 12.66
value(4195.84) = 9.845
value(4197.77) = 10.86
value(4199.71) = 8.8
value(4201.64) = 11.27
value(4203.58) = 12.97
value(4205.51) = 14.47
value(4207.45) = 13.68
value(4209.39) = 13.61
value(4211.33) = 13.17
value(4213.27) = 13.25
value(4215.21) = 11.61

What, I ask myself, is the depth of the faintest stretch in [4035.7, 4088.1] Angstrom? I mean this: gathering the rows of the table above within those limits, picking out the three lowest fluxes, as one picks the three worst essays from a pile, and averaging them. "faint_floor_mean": 9.3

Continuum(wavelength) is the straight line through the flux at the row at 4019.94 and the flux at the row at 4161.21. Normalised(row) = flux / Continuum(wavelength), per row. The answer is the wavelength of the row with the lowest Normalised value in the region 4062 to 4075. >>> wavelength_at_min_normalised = 4073.98 Angstrom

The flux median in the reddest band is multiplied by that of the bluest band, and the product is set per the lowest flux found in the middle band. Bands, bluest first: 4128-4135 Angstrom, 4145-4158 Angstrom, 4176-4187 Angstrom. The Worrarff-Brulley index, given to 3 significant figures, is 13.2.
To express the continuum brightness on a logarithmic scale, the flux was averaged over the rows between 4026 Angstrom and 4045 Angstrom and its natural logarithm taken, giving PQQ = 2.55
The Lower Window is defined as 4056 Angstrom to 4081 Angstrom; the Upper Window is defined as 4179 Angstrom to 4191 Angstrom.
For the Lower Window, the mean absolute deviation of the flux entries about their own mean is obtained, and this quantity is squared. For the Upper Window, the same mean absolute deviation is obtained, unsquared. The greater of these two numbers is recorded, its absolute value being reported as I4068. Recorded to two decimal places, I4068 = 1.30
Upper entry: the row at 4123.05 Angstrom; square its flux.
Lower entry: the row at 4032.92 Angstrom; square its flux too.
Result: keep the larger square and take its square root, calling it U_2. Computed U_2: 13.9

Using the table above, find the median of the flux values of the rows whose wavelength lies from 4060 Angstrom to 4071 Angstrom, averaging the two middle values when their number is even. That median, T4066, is 10.7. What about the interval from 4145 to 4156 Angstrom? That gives 11.5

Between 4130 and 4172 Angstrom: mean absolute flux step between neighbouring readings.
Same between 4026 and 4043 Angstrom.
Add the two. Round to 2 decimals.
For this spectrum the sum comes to 2.52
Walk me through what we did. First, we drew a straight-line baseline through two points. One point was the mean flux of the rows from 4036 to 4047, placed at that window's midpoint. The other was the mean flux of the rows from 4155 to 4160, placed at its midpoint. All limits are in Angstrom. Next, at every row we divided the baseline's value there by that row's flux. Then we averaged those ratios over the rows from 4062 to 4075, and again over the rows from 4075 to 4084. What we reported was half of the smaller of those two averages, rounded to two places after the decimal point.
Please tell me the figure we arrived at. 0.52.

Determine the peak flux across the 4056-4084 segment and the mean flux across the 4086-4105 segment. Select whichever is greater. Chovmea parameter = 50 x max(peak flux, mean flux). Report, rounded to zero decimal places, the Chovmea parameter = 669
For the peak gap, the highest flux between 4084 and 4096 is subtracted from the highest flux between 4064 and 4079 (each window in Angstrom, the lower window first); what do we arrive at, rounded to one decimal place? -1.0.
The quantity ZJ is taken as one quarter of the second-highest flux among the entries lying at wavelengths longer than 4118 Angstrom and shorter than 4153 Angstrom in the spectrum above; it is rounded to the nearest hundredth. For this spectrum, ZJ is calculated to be 3.71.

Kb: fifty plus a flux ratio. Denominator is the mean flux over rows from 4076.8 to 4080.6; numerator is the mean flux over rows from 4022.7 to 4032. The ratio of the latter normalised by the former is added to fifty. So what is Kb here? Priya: 51.0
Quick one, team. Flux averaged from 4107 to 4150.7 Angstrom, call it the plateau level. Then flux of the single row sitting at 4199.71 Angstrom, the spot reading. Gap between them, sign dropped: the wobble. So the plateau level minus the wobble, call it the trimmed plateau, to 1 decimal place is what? 8.8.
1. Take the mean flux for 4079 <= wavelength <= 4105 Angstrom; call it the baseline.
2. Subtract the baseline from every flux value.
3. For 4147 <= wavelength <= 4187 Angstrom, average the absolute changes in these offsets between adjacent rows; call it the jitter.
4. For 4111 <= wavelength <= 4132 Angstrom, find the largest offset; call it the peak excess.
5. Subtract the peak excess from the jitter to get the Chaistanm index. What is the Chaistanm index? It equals -2.2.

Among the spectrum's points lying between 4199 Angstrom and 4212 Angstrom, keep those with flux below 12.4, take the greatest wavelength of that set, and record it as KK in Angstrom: 4201.64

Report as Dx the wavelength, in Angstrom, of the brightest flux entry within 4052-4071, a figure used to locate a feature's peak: 4059.00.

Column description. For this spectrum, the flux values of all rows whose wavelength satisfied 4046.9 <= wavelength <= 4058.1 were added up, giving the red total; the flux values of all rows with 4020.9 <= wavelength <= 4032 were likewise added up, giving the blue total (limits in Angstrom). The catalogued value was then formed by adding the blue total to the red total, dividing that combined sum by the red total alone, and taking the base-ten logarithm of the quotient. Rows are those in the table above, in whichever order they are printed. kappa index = 0.29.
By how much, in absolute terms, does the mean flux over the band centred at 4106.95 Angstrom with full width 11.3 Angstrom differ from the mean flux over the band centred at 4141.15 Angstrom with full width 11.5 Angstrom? 2.61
